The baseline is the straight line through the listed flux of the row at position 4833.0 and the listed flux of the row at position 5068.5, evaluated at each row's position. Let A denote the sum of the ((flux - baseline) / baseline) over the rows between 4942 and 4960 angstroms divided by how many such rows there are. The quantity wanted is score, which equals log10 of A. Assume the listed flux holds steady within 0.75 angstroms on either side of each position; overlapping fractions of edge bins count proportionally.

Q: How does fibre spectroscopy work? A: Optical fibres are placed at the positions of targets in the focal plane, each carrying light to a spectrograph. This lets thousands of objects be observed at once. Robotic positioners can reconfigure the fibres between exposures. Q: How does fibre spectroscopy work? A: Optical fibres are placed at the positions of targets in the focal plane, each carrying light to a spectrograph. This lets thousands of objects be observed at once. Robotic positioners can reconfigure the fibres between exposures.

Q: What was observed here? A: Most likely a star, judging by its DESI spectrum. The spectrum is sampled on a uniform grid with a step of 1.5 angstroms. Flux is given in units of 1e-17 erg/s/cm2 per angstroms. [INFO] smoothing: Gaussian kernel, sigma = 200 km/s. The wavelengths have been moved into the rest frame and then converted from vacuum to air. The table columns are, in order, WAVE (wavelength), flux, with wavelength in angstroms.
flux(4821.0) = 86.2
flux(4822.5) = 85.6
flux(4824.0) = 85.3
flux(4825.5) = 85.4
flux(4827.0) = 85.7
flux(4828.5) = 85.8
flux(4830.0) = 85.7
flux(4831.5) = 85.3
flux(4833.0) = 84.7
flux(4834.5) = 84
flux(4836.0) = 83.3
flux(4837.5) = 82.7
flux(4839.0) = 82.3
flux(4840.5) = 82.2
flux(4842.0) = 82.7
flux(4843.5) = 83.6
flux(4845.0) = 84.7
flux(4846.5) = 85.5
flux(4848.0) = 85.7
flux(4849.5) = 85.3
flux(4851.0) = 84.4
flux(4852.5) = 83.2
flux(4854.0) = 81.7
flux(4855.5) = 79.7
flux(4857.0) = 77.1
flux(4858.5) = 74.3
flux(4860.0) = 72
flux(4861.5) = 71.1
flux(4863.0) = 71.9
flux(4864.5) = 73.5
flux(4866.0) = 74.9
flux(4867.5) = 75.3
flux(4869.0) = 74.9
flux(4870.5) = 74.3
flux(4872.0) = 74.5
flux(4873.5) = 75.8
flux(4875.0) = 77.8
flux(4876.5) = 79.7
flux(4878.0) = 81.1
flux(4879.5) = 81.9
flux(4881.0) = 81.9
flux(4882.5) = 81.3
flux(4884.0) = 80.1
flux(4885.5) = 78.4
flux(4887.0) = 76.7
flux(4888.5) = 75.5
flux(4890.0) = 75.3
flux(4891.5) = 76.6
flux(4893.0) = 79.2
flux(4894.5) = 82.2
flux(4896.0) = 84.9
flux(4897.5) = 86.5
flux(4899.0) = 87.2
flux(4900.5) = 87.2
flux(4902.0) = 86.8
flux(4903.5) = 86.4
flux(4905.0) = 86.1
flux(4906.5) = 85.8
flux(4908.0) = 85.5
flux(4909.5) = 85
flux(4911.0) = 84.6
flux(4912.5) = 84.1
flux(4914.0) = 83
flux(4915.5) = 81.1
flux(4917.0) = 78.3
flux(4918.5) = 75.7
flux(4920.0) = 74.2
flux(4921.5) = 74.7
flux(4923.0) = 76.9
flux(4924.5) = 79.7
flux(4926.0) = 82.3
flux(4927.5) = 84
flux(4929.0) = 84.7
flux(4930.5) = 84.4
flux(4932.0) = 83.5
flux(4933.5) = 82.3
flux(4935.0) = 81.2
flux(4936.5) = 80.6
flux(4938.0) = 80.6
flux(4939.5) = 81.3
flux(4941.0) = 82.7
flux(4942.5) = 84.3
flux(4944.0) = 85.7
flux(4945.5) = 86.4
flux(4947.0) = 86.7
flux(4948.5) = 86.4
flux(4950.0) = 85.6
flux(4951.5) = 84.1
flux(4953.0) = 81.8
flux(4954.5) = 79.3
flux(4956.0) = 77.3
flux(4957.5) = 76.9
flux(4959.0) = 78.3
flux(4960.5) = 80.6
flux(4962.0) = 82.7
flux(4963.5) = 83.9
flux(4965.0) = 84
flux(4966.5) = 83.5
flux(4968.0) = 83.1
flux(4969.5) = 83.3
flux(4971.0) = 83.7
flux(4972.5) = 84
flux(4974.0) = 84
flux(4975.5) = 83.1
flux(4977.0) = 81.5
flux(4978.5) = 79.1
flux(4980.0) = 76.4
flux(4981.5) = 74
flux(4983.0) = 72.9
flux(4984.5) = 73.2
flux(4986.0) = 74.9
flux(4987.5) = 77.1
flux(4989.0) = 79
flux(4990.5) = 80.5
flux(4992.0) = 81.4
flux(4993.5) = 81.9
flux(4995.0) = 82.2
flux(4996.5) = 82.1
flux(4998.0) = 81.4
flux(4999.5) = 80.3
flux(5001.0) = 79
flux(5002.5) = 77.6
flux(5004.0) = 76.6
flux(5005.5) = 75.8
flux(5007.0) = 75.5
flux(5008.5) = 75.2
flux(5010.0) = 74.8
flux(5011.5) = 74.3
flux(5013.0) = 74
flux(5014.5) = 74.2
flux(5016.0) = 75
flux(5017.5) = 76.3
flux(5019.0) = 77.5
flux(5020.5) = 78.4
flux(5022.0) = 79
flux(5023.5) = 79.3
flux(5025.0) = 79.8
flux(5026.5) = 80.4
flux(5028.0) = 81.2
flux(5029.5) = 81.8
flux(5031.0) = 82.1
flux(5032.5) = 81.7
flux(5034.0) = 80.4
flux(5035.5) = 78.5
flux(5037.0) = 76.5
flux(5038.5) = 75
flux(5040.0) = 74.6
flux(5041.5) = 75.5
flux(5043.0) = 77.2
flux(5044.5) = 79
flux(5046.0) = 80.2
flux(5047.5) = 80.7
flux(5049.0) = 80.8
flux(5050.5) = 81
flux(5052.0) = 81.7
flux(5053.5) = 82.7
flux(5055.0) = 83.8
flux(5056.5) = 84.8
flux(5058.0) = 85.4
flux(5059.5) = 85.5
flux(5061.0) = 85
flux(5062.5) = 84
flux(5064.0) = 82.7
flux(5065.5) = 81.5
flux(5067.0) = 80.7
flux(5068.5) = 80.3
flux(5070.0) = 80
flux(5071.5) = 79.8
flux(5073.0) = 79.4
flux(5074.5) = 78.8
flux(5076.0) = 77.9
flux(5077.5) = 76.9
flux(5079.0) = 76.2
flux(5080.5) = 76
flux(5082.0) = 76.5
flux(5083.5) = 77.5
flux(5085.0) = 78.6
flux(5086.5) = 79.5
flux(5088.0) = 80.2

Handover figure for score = -2.56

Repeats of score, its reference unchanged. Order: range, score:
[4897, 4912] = -1.48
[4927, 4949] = -1.96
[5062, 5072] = -1.92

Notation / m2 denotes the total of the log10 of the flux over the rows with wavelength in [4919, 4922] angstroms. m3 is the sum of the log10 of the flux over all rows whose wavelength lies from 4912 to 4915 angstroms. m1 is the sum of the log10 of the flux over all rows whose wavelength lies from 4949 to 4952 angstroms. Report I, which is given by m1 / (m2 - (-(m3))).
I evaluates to 0.5084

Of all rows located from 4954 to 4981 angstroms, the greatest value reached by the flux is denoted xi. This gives 84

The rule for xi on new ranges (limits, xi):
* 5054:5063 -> 85.5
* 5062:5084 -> 84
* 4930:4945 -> 85.7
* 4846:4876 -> 85.7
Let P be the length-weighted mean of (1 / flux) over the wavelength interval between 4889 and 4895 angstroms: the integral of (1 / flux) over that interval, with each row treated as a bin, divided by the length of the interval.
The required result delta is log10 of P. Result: -1.89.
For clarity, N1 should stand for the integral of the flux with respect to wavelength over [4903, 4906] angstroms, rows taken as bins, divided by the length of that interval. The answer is 86.2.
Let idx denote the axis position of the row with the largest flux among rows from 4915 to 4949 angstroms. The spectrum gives 4947.0 angstroms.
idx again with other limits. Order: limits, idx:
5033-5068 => 5059.5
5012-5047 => 5031.0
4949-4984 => 4950.0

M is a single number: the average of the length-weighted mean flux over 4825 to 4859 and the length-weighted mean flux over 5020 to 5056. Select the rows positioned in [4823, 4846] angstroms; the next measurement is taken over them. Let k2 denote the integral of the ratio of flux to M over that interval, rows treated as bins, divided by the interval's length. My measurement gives 1.03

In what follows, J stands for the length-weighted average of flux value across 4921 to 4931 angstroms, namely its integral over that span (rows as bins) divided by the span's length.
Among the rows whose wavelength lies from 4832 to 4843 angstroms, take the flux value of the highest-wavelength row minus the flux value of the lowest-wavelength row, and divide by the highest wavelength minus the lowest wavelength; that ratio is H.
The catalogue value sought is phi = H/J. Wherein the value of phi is -0.003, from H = -0.2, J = 81.0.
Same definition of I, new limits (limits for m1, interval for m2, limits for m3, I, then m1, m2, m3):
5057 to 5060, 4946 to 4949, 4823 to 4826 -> 0.4993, 3.86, 3.87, 3.86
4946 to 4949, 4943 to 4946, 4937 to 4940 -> 0.5041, 3.87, 3.87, 3.82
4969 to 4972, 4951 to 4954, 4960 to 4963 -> 0.5017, 3.84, 3.84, 3.82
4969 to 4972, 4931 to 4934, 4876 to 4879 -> 0.5026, 3.84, 3.84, 3.81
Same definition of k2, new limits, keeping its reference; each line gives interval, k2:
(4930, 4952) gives 1.03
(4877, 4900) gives 0.99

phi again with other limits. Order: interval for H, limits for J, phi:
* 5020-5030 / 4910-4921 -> 0.005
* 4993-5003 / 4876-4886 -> -0.006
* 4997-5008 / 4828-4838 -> -0.008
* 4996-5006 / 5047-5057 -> -0.009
